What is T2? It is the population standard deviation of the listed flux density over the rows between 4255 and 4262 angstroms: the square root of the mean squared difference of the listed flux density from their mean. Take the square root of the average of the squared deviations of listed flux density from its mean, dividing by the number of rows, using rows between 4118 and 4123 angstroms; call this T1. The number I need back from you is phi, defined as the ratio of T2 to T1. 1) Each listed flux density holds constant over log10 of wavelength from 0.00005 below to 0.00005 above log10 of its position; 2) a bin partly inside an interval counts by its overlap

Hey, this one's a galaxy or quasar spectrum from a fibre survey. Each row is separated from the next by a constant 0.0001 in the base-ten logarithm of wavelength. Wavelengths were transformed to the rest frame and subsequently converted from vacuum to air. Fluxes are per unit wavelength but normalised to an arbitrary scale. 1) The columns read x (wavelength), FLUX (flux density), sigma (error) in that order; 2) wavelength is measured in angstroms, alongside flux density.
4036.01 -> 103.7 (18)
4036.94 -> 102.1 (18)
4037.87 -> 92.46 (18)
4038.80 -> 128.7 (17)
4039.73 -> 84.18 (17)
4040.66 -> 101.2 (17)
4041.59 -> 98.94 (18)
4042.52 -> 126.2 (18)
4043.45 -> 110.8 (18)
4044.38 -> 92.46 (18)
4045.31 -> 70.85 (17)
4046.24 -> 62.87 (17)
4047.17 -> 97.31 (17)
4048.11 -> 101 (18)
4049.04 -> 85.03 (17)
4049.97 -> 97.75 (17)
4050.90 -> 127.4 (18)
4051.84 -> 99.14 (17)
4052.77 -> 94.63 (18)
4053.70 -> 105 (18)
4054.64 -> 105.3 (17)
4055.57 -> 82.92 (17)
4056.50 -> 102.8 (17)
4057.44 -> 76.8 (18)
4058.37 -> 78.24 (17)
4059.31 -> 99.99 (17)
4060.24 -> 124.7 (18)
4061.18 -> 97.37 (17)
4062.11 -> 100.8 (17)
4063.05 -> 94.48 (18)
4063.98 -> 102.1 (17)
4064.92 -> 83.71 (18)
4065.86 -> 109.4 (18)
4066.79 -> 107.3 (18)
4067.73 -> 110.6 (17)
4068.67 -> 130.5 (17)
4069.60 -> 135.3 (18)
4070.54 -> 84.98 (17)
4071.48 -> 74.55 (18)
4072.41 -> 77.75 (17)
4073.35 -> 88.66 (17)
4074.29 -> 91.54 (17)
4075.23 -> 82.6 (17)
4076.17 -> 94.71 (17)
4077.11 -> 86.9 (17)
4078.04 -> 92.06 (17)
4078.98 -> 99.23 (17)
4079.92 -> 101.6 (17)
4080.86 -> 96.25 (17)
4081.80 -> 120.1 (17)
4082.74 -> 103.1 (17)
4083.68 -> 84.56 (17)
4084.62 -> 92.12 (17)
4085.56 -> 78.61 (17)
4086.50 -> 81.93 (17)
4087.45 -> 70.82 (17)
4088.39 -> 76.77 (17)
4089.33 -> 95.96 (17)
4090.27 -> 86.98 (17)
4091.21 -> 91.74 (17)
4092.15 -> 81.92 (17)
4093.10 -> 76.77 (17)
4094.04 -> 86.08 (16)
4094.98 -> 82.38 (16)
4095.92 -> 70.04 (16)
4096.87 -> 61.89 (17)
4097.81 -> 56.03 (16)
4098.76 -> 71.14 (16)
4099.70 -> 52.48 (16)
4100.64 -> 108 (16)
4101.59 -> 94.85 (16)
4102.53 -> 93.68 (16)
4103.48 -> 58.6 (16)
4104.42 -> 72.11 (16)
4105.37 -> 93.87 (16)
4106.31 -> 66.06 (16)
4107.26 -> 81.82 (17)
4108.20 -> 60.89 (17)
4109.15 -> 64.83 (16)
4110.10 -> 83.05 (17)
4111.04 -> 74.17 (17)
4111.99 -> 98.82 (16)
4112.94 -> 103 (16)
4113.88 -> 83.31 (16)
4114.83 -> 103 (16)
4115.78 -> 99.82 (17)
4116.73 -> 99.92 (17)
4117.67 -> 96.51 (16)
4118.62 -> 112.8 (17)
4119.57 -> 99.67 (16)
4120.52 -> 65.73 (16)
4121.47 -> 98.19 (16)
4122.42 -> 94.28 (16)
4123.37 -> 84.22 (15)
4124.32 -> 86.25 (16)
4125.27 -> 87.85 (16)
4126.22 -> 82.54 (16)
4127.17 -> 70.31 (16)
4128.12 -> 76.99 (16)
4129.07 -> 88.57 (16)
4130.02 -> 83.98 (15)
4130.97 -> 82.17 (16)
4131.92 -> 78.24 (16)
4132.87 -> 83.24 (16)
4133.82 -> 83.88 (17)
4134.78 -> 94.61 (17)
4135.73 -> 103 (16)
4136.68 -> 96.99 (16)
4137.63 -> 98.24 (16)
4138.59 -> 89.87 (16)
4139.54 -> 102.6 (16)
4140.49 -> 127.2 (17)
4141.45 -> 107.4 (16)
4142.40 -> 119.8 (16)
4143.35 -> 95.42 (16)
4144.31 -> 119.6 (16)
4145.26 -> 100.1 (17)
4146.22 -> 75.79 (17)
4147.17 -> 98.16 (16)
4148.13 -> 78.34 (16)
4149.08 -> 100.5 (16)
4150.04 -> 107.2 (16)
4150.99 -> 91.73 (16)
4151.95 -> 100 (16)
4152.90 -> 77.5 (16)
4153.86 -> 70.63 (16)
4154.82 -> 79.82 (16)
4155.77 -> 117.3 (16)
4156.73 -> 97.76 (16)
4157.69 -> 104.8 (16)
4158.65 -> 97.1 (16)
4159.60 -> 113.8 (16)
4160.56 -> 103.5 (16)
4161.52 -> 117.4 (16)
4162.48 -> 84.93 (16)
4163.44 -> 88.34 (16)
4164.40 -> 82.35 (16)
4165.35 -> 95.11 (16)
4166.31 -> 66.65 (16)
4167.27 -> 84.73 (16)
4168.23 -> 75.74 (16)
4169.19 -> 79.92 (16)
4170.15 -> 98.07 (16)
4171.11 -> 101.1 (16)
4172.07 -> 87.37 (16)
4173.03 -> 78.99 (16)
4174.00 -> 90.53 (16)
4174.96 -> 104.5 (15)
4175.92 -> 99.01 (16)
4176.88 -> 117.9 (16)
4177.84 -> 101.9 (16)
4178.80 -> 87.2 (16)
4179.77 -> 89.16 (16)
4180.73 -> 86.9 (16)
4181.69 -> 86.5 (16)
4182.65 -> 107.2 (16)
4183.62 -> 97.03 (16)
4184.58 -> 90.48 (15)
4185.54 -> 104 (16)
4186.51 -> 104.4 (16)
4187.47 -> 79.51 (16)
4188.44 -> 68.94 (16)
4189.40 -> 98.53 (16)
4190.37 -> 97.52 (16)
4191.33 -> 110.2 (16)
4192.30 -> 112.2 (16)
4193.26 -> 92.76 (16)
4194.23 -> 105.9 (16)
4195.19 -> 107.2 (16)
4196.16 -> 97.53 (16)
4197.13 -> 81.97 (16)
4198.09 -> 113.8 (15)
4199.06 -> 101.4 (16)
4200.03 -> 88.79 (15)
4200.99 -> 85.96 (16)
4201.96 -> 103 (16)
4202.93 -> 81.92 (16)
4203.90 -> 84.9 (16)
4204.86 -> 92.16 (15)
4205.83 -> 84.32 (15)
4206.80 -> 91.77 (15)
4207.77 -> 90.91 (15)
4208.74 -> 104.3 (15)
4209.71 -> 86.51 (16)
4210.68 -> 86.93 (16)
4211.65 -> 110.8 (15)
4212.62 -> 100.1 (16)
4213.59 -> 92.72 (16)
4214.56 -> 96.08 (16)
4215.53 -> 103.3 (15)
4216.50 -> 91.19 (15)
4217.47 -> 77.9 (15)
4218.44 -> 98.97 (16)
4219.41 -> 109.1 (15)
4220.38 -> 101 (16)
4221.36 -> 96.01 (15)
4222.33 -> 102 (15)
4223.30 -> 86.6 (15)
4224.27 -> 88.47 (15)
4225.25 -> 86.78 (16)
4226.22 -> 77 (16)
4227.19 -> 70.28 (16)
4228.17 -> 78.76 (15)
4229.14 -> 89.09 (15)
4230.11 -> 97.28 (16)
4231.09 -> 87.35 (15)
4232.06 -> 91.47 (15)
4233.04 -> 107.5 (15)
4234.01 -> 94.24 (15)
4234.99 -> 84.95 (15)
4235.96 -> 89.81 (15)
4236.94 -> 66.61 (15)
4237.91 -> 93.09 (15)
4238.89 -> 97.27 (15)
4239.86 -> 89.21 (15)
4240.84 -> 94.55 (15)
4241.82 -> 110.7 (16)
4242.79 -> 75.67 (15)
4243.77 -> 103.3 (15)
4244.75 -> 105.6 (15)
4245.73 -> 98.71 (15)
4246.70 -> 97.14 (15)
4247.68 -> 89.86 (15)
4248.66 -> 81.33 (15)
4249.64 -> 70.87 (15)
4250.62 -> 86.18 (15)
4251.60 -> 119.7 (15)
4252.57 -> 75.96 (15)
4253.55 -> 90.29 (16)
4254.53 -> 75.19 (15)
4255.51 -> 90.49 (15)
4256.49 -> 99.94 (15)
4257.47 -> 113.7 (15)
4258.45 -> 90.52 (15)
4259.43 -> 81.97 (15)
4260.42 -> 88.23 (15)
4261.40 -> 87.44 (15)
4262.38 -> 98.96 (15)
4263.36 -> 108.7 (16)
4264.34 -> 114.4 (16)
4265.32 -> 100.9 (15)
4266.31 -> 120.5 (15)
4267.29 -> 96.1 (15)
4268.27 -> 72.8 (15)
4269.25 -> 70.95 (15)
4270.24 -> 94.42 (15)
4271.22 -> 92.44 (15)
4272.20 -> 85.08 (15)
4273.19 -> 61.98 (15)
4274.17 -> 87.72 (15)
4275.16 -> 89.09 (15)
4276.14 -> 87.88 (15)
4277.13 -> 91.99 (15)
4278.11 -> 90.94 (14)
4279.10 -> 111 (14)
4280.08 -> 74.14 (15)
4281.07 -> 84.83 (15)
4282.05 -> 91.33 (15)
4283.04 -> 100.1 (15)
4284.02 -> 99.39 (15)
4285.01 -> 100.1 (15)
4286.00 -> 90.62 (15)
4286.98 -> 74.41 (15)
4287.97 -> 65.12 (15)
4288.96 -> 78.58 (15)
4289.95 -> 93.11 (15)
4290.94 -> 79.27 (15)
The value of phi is 0.63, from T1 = 15.5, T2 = 10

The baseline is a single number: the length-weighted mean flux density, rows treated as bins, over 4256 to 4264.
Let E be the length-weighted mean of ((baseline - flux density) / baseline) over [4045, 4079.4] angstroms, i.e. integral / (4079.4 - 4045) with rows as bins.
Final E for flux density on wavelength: 0.00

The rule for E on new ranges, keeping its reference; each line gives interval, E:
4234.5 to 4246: 0.04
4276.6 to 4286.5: 0.03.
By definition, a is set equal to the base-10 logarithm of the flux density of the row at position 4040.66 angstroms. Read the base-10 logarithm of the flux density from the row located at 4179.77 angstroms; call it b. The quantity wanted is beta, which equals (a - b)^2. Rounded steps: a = 2.01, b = 1.950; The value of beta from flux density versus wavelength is 0.0030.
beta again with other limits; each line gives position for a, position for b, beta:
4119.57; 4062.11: 0.0000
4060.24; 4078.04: 0.0174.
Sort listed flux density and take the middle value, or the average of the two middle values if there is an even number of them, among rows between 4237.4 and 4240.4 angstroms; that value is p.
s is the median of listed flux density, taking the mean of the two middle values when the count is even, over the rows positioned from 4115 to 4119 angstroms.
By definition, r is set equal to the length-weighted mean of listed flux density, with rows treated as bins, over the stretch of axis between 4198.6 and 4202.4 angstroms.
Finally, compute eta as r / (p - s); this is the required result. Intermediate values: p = 93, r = 95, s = 100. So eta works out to -14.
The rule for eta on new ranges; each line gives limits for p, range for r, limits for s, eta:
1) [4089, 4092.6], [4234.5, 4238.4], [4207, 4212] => -54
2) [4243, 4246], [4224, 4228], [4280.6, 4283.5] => 7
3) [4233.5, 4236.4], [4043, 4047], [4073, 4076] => 74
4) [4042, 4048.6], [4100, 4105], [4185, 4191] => -118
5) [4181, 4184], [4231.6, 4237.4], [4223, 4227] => 9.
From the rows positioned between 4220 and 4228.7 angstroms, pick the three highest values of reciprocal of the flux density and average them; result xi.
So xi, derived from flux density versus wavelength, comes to 0.0133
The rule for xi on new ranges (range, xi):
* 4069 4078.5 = 0.0128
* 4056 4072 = 0.0131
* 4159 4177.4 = 0.0136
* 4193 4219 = 0.0124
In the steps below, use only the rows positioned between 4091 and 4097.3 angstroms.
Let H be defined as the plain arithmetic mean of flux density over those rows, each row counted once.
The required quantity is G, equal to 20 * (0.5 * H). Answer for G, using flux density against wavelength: 787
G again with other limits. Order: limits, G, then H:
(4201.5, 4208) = 899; 90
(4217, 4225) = 950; 95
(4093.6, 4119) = 826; 83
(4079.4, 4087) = 948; 95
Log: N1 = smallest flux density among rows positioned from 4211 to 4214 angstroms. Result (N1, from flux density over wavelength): 92.72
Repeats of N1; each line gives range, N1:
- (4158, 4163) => 84.93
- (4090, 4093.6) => 76.77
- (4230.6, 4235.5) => 84.95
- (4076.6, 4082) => 86.9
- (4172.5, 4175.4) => 78.99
